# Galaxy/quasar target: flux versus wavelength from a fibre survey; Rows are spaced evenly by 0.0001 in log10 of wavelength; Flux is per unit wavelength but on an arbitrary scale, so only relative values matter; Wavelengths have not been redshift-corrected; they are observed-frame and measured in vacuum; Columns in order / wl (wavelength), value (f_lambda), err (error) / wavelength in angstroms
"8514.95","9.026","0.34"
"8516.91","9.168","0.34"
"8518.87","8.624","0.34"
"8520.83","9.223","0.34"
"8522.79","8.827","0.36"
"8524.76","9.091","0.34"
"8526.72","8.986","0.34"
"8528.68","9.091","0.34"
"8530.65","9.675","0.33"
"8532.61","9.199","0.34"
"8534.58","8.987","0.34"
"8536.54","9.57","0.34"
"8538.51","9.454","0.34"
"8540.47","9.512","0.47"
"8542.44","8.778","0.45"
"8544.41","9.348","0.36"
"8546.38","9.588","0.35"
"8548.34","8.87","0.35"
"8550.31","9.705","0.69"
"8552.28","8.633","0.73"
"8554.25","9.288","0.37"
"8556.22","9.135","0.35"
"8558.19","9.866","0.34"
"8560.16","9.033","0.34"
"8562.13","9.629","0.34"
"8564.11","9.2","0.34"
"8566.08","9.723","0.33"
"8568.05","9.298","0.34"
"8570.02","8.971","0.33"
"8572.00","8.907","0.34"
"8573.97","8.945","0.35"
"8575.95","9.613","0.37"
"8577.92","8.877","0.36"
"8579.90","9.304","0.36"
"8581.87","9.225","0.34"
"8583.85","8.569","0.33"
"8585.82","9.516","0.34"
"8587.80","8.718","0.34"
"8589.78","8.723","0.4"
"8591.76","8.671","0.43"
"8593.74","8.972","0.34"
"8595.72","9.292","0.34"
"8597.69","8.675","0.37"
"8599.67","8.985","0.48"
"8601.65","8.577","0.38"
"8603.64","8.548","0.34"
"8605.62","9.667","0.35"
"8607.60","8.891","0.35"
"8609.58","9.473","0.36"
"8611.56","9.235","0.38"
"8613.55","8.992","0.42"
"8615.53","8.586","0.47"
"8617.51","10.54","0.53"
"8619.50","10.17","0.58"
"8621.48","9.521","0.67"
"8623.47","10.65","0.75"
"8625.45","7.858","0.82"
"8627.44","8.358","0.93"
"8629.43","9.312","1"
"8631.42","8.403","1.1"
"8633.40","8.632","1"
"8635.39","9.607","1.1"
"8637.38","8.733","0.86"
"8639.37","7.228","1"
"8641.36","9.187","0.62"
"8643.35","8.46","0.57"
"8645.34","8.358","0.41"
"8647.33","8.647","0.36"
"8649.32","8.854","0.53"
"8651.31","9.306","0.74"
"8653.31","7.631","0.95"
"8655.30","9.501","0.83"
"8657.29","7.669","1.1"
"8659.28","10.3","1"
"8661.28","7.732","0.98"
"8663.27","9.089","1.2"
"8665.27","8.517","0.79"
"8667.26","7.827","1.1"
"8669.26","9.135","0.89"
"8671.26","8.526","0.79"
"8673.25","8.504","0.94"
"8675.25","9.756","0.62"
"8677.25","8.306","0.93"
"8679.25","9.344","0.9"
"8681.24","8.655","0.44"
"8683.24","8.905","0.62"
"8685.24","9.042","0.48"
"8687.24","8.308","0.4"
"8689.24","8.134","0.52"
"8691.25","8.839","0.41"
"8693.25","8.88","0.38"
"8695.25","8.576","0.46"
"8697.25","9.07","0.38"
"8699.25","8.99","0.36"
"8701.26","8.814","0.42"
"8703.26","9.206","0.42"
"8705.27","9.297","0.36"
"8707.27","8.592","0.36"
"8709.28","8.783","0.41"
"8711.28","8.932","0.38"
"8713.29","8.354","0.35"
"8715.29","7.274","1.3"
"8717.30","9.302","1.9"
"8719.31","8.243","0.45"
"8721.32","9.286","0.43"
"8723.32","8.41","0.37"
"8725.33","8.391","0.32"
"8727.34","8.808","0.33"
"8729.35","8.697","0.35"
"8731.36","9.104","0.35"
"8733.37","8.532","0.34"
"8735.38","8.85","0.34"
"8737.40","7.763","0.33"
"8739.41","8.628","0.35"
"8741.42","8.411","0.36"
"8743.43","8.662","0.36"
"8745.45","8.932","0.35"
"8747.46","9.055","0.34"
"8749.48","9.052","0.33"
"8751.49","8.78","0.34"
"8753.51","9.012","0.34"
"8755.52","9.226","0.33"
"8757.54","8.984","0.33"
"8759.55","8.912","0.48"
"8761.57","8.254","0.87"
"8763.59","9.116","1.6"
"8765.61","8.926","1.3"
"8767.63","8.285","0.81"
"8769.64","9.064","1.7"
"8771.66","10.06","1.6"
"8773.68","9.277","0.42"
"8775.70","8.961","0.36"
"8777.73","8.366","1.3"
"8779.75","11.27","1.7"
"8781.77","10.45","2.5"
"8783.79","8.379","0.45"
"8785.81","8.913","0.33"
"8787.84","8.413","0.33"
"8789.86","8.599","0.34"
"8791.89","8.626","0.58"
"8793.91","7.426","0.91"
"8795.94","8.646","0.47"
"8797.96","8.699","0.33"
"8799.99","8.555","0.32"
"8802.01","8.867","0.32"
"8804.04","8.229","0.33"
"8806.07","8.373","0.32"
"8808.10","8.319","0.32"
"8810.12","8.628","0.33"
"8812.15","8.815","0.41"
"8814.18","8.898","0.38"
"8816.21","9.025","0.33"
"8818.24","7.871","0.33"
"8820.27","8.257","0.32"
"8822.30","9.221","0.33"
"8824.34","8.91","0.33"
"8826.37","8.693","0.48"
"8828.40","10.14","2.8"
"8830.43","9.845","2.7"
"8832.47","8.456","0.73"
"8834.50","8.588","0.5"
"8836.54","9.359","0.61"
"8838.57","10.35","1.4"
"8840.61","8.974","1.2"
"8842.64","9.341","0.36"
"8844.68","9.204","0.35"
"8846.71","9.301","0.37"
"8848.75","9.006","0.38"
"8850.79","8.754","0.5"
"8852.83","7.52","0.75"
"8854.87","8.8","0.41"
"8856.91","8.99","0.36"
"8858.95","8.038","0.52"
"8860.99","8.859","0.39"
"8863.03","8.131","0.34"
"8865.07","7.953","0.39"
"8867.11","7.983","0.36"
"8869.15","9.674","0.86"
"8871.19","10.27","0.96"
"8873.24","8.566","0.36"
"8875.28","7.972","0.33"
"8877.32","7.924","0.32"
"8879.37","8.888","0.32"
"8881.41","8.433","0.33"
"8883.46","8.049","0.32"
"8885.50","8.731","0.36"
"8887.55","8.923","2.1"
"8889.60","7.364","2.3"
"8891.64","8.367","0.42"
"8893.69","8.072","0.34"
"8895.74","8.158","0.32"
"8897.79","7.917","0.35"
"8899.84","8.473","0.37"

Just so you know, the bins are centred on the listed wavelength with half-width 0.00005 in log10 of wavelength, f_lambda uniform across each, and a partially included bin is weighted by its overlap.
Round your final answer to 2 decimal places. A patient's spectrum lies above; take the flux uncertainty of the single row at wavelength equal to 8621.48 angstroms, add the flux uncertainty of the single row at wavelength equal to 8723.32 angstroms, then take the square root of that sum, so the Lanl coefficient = 1.02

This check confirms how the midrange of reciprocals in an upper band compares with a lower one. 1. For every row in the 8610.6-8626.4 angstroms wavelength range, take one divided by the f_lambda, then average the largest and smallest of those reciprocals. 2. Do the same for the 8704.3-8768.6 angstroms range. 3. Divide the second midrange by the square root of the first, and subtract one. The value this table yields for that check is -0.632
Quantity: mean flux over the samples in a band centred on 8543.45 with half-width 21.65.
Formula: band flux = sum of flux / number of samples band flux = 9.25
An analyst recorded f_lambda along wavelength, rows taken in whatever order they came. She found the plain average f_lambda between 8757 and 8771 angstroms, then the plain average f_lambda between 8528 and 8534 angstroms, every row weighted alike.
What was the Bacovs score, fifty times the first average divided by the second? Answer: 47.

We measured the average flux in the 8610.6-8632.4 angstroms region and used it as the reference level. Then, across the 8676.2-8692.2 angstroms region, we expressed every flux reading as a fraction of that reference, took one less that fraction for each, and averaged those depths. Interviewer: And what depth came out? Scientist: 0.059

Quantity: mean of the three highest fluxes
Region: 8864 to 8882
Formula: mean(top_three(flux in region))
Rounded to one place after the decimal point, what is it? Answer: 9.6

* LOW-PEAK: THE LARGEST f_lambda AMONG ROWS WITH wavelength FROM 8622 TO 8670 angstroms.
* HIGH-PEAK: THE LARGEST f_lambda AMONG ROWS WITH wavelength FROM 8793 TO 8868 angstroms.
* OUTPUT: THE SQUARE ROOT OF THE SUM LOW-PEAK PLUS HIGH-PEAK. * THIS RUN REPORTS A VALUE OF 4.58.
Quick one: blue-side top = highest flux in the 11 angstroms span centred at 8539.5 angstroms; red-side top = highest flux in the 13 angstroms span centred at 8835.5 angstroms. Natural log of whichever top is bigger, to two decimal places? 2.34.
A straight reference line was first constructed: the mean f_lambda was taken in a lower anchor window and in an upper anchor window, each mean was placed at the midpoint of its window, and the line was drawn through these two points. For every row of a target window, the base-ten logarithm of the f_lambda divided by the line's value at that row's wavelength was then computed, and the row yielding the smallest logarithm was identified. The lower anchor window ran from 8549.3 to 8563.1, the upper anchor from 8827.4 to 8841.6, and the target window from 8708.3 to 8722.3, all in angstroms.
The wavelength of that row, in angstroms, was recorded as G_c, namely 8715.29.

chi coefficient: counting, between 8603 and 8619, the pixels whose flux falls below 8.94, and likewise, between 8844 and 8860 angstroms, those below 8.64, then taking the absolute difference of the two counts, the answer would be 1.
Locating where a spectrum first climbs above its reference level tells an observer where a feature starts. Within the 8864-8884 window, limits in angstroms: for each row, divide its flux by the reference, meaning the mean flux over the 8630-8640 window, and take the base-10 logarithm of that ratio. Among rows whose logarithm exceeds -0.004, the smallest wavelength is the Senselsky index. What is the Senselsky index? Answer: 8869.15 angstroms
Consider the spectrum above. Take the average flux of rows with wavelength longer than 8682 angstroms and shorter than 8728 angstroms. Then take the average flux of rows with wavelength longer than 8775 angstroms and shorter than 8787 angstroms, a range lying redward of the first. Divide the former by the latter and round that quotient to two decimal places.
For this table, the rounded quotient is 0.93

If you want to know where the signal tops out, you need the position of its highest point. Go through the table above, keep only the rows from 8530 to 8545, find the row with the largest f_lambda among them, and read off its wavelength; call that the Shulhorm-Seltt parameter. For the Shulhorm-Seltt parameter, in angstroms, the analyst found 8530.65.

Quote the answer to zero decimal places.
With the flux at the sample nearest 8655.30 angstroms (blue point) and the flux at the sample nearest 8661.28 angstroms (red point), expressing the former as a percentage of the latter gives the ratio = 123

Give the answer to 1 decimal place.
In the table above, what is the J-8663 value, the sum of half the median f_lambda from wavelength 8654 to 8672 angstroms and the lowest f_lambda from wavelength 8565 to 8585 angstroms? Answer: 12.8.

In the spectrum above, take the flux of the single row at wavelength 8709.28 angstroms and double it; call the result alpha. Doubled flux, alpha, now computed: 17.6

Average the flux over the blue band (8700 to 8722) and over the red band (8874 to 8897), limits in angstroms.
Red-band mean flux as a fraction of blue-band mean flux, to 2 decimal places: 0.95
